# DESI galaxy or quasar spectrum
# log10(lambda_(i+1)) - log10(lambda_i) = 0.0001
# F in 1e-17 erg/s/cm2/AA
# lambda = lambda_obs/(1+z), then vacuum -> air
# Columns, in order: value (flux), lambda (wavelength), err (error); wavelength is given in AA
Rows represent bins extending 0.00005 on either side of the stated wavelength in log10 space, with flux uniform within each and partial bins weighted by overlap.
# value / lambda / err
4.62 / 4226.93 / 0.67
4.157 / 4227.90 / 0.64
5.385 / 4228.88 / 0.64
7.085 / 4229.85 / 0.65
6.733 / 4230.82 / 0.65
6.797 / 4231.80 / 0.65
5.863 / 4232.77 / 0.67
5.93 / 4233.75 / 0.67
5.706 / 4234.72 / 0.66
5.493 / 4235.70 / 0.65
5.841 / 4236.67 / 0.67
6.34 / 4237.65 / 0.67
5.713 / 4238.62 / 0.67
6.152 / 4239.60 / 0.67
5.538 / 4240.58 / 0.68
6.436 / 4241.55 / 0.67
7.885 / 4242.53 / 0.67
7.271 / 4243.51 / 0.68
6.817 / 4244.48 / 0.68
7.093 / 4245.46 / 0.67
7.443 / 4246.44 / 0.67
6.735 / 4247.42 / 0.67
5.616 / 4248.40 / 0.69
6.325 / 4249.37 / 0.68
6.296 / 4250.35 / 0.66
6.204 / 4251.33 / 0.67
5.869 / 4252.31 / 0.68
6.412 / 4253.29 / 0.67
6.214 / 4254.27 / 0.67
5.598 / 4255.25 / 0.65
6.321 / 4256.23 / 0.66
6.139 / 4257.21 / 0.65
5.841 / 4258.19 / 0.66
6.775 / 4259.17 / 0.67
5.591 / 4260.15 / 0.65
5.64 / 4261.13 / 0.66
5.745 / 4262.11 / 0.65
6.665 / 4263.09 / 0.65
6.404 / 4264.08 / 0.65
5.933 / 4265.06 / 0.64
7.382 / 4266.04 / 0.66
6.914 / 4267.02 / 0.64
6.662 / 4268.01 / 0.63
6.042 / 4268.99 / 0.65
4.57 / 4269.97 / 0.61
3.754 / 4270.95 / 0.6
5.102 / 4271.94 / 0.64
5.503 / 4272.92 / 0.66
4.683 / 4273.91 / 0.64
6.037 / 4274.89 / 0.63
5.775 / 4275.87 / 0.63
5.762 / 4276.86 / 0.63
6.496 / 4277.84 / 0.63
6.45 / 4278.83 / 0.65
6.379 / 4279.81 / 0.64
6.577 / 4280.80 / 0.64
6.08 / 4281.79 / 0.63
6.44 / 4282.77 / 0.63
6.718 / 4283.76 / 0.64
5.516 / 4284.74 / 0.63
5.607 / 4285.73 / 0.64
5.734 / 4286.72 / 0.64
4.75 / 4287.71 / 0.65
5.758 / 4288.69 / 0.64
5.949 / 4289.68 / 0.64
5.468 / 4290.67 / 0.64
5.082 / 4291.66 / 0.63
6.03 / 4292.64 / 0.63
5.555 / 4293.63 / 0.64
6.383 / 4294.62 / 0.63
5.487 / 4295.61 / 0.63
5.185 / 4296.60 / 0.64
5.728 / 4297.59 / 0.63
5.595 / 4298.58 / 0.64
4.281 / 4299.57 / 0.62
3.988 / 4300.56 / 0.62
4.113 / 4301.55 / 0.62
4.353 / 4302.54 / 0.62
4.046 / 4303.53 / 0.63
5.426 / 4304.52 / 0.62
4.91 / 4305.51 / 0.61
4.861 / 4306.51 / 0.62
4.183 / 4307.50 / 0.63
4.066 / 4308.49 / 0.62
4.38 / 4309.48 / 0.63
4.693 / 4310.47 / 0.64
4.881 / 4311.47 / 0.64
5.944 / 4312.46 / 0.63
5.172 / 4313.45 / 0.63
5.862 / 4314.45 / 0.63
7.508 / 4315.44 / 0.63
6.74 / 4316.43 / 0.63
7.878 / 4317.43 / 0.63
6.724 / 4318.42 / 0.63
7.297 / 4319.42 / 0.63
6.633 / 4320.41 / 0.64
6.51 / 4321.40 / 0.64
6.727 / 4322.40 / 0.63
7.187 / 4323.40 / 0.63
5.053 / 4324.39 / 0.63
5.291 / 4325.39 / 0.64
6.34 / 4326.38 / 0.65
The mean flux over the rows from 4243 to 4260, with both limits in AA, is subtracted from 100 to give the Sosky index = 93.6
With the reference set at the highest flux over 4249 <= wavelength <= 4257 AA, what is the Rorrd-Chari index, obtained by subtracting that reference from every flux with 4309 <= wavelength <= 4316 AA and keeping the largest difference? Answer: 1.10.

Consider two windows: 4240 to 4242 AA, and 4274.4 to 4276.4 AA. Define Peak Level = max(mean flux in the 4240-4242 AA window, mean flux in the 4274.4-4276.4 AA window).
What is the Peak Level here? 5.99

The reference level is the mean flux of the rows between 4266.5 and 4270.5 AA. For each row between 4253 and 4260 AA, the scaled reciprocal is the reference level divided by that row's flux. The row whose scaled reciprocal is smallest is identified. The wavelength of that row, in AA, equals 4259.17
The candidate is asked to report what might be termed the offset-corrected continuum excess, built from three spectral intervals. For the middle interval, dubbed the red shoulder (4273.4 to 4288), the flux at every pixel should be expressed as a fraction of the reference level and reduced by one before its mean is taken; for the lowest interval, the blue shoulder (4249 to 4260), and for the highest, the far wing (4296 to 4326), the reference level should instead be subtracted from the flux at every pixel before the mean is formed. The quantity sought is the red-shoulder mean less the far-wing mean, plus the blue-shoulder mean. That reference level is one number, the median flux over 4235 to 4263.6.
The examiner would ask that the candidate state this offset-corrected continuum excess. 0.6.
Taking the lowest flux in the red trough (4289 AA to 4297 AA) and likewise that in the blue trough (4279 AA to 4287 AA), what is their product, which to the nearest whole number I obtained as 28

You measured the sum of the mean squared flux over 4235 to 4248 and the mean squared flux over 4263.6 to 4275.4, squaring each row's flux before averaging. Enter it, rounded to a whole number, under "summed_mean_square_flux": 77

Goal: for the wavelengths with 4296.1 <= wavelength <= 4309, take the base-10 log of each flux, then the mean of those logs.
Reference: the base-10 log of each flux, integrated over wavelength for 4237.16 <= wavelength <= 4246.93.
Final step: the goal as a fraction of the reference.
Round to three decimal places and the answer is 0.083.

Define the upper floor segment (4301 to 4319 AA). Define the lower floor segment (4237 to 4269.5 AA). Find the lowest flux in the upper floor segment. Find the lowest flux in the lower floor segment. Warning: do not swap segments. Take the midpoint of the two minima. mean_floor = 4.8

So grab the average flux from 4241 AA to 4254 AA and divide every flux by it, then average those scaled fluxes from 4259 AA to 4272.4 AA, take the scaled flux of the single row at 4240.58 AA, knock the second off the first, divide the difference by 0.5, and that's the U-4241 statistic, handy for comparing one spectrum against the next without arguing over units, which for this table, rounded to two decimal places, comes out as 0.12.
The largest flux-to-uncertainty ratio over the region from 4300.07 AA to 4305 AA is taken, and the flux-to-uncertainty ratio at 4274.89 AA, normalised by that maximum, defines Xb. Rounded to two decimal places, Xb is 1.09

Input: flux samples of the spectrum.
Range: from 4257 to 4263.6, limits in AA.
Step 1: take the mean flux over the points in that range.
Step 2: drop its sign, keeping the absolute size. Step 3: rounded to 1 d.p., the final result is 6.1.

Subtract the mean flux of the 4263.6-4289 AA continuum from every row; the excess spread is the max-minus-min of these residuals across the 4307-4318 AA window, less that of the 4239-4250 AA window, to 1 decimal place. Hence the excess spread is 1.5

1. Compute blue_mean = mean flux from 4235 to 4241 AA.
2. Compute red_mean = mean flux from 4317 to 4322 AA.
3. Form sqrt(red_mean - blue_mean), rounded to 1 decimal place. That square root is 1.1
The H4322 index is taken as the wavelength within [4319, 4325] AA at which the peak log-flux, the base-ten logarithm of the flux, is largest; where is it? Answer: 4319.42 AA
